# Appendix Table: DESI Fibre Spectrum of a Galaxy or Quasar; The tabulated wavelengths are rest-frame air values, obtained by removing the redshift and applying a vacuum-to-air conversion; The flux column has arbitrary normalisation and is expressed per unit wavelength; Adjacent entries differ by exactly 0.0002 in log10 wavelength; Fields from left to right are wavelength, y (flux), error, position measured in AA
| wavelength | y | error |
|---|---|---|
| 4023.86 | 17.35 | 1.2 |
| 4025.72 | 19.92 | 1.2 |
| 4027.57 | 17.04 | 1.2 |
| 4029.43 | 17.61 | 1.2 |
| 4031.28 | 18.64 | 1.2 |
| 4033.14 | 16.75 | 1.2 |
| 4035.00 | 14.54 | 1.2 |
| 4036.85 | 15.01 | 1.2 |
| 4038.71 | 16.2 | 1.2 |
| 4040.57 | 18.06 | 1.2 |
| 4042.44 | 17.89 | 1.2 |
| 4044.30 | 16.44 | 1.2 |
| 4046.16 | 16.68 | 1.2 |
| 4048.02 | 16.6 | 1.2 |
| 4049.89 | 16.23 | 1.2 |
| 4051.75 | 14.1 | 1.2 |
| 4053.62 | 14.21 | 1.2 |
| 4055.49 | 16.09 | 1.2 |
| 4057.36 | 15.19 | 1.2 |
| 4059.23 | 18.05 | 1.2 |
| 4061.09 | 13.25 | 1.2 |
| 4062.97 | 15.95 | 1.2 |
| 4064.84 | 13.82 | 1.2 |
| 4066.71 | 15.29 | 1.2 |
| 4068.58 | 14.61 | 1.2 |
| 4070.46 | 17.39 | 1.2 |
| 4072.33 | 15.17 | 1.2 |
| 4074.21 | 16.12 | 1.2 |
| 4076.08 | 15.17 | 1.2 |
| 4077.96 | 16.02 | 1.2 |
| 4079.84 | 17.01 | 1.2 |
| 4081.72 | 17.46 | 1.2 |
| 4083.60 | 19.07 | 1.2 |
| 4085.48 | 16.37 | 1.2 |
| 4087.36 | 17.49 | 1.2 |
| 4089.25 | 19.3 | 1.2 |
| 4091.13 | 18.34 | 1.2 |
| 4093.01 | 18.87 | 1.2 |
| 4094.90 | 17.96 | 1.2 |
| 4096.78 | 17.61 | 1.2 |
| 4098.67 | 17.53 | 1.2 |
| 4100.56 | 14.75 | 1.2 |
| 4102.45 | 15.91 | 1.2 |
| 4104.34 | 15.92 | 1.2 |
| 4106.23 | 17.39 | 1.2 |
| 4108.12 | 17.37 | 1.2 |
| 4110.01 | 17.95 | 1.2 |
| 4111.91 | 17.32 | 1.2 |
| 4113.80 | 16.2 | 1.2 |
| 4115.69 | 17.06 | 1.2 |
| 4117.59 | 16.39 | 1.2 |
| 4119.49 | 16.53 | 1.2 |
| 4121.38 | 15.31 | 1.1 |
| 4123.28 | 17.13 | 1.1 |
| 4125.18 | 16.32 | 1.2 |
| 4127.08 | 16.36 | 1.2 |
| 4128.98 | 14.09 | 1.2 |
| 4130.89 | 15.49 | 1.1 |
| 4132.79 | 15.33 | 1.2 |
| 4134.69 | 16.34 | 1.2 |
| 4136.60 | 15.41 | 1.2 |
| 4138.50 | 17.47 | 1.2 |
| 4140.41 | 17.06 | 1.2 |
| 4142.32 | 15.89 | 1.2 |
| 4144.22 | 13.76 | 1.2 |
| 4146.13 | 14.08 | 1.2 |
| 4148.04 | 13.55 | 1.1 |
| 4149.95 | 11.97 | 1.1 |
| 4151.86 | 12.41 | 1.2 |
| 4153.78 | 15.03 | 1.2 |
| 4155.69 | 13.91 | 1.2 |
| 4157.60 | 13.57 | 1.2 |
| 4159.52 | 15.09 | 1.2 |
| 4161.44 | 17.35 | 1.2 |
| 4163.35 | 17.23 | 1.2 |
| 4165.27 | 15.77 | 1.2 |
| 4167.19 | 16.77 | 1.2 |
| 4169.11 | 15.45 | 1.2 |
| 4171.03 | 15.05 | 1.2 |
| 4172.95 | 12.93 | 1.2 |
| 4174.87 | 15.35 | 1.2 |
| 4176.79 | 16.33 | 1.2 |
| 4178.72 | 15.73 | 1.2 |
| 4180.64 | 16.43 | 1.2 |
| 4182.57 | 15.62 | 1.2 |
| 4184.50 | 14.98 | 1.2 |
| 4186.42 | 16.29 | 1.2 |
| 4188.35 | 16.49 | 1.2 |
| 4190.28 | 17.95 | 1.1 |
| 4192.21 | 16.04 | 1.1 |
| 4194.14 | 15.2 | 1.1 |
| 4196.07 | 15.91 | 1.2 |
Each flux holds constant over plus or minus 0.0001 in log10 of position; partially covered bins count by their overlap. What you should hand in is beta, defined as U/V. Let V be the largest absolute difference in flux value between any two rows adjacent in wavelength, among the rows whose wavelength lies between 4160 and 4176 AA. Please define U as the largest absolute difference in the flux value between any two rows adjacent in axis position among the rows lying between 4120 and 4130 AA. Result 0.94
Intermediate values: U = 2.27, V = 2.4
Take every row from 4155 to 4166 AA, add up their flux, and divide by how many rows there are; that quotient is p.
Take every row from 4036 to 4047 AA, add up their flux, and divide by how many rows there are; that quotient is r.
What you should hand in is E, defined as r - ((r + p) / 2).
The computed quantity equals 0.61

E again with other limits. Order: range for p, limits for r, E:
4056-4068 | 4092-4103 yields 0.92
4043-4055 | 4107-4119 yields 0.67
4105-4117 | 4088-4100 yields 0.53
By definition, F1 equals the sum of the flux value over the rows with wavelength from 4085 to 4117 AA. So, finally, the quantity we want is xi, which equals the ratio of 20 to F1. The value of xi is 0.068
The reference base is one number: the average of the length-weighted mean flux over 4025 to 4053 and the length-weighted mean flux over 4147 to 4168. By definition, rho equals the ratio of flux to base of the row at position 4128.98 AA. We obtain 0.89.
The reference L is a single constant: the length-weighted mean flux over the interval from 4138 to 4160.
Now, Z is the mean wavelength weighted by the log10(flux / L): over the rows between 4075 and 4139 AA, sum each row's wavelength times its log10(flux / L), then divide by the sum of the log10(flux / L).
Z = 4103.6 AA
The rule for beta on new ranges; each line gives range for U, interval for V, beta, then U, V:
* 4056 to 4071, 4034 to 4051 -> 2.58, 4.80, 1.9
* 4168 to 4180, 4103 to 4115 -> 1.65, 2.42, 1.5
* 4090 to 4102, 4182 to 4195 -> 1.46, 2.78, 1.9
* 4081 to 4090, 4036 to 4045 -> 1.45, 2.70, 1.9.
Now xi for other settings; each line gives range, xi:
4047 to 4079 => 0.076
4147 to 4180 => 0.079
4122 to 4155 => 0.078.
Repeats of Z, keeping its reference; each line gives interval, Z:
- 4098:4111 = 4105.2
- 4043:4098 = 4077.2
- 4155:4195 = 4178.3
